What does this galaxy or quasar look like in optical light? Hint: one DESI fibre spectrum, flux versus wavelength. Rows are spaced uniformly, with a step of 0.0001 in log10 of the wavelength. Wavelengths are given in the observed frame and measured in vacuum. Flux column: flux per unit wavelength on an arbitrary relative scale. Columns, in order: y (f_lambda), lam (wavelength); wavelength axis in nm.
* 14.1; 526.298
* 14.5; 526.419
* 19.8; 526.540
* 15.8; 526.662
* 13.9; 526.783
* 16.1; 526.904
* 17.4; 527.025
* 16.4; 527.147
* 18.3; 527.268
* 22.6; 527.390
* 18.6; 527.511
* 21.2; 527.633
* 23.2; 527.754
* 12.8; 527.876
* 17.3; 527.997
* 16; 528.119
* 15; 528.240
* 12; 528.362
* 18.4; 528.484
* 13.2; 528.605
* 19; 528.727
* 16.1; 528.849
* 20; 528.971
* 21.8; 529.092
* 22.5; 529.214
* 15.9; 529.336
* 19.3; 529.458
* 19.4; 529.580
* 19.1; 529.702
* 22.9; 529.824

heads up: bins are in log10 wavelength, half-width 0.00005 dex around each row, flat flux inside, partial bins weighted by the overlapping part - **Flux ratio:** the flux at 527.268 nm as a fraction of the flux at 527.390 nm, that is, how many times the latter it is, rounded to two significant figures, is 0.81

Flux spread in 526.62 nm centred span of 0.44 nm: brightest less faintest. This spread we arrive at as 6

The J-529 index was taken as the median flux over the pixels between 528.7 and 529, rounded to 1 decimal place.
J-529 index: 19.0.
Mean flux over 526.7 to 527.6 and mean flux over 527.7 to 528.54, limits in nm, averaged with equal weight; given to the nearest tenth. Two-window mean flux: 17.0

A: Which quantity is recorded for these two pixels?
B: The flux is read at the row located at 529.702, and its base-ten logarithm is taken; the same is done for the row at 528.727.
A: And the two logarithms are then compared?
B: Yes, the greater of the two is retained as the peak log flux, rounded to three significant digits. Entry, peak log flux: 1.28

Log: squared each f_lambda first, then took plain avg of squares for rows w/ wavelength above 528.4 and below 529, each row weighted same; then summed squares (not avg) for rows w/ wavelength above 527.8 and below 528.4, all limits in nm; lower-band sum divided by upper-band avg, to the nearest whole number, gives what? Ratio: 4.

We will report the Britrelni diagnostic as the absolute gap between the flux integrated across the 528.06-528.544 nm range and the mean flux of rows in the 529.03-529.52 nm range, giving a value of 12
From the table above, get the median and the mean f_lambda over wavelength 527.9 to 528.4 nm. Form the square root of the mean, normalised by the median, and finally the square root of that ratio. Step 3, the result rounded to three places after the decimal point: 0.500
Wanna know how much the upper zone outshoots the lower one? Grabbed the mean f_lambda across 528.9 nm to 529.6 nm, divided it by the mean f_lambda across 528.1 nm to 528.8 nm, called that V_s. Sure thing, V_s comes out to 1.27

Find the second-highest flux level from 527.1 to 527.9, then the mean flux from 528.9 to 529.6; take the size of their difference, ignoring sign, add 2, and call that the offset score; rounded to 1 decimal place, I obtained 4.8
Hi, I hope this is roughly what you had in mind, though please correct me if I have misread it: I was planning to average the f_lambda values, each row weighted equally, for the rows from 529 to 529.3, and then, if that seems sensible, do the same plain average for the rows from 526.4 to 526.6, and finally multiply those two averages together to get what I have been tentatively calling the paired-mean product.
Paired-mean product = 380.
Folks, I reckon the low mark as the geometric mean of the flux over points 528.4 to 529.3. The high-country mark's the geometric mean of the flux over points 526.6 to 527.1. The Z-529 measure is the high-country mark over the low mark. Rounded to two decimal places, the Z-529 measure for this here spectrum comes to 0.85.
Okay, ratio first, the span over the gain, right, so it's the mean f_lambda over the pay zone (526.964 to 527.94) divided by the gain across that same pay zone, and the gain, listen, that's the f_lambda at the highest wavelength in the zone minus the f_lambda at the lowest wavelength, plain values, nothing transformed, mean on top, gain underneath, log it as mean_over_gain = -4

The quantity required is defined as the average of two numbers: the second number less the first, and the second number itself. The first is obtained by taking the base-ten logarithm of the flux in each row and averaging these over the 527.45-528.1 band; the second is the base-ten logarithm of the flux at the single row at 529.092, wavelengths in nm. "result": 0.71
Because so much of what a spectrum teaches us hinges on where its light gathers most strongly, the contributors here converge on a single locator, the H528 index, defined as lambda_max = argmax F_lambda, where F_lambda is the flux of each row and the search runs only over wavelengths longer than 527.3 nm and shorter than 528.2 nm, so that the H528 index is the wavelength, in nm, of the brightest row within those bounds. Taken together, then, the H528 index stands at 527.754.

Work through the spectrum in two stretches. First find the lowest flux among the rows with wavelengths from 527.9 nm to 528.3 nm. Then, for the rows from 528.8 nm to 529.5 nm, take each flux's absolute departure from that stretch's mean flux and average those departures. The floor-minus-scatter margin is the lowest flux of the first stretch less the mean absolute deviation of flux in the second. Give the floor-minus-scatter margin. 12.8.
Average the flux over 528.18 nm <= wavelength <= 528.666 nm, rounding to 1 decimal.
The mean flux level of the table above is 14.6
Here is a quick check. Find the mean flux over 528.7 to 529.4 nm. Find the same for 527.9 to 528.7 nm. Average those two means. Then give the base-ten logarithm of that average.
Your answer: 1.24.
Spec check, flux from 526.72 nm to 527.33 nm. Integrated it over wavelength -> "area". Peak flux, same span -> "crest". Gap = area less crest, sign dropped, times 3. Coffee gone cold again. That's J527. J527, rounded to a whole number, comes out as 25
